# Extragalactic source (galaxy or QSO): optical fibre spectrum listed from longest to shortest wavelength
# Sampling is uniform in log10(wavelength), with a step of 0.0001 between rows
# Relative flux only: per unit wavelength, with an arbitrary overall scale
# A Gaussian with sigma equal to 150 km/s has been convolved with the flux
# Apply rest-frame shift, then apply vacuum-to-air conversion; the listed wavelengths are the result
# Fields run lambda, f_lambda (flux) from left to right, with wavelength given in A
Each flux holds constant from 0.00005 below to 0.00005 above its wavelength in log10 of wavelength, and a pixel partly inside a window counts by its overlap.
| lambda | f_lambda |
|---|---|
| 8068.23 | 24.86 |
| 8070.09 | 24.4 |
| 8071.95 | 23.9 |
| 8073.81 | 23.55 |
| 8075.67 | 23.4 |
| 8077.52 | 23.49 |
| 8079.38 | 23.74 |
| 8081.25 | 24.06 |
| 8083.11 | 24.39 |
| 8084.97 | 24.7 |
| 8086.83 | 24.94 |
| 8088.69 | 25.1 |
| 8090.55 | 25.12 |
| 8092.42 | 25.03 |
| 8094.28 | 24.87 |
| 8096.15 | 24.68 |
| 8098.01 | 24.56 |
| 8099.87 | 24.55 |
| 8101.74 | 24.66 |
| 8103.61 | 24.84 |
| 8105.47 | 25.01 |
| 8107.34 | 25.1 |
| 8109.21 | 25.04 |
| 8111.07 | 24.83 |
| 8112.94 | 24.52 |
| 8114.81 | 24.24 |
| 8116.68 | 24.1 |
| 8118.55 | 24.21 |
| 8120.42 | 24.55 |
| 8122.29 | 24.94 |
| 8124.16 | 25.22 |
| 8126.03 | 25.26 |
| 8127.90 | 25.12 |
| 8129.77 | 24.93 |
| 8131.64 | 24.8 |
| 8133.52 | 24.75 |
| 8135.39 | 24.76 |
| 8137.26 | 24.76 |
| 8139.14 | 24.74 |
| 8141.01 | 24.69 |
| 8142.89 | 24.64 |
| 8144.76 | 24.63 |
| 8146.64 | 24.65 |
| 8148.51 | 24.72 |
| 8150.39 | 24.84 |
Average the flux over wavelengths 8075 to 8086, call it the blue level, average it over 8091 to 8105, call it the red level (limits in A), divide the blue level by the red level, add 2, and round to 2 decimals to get 2.97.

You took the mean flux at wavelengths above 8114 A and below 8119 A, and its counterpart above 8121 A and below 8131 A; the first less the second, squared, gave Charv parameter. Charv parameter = 0.83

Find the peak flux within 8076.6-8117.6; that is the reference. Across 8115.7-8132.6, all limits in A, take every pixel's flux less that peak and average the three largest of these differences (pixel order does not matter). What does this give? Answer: 0.1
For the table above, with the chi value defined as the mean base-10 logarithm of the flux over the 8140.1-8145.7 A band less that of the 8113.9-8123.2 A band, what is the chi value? 0.004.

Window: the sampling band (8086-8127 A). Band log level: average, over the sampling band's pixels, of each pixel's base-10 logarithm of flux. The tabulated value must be 1.39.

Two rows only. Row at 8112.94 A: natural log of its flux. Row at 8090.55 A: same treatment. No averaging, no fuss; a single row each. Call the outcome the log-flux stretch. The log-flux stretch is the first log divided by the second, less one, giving -0.007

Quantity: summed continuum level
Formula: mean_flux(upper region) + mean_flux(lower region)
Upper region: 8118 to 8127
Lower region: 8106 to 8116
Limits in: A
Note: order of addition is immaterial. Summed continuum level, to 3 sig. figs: 49.6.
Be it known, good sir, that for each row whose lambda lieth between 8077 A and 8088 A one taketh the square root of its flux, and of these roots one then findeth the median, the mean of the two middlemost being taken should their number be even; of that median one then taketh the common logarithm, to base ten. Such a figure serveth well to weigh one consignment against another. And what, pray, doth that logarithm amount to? 0.692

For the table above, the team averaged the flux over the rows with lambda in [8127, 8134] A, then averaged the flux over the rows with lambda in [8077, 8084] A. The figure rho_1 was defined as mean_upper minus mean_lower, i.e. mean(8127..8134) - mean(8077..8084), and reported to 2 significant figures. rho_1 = 0.98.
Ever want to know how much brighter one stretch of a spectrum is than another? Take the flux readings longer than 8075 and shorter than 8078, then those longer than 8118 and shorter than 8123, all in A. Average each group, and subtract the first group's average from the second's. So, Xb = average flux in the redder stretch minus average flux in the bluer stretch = 1.1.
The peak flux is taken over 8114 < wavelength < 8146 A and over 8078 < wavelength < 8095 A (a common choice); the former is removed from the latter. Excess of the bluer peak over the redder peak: -0.140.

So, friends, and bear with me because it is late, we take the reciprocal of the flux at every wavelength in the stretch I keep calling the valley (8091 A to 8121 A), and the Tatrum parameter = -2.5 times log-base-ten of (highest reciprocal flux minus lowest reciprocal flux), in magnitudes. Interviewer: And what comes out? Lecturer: 6.95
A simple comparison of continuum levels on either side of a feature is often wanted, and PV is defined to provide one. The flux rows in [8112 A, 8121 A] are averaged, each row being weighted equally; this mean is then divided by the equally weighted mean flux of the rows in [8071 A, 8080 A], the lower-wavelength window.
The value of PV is 1.03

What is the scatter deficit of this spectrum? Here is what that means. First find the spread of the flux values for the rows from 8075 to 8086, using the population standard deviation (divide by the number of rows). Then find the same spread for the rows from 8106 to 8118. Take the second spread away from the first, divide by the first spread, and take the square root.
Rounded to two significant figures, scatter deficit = 0.43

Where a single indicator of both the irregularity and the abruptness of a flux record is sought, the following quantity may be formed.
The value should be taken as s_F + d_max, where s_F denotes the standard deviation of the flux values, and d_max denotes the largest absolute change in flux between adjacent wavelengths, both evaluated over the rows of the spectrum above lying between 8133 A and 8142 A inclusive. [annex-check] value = 0.1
